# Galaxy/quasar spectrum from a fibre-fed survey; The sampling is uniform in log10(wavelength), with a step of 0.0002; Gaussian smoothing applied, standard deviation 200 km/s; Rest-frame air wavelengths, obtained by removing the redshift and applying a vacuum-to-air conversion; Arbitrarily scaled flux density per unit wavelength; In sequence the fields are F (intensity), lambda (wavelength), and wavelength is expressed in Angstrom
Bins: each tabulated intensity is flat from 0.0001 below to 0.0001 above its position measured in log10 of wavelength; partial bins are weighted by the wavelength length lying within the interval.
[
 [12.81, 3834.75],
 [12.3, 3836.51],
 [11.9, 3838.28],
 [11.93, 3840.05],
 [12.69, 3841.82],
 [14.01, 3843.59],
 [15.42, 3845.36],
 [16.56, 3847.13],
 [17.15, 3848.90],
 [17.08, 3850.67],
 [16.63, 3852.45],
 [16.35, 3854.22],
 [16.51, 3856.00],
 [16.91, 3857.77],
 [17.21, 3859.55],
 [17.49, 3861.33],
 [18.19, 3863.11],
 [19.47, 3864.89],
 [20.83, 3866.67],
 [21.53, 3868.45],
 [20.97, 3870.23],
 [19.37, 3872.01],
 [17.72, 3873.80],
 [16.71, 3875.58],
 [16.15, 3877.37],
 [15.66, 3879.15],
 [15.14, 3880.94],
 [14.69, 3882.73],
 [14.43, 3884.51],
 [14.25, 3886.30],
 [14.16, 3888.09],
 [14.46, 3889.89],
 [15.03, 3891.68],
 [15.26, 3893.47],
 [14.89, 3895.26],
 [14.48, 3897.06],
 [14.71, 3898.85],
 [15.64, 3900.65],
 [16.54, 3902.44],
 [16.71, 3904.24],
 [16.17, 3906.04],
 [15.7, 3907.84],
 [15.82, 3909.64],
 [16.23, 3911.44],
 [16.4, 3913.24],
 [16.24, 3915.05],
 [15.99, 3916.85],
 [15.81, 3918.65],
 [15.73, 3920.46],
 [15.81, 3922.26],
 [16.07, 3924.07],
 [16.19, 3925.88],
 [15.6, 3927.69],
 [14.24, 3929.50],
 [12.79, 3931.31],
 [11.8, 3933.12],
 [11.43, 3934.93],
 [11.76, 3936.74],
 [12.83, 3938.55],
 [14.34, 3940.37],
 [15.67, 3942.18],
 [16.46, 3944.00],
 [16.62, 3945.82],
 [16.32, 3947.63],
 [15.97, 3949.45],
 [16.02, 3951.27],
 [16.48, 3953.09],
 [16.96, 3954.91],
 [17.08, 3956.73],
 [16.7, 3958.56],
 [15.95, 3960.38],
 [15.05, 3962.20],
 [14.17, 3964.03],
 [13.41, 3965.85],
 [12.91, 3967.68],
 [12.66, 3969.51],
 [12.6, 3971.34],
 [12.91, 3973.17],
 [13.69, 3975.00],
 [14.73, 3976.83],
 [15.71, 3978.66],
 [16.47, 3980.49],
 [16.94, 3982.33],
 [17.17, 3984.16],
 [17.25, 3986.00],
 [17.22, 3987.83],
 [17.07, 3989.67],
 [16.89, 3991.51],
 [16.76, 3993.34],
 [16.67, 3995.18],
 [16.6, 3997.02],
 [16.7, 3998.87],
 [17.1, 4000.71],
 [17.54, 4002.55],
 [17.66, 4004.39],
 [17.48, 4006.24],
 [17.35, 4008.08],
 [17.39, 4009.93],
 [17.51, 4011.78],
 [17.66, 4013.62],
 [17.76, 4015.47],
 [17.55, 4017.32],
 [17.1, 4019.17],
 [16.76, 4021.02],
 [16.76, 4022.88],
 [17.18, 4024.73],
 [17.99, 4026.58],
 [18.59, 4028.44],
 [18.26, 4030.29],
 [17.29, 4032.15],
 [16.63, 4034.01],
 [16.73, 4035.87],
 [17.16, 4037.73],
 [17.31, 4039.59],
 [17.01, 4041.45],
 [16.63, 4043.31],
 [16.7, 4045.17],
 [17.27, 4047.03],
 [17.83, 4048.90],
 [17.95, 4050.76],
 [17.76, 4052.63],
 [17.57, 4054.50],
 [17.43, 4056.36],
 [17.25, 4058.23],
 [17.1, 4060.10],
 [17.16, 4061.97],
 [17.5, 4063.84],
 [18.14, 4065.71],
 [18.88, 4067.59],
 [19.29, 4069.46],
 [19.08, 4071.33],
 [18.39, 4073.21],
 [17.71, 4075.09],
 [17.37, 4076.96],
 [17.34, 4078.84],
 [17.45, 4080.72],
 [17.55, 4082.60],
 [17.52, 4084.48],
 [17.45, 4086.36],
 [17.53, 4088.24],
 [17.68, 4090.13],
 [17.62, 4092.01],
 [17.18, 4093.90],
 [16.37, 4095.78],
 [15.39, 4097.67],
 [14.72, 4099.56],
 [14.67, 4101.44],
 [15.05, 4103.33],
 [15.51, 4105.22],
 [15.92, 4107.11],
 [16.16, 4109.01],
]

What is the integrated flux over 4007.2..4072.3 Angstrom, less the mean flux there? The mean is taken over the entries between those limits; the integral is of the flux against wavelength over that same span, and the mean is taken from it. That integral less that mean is 1124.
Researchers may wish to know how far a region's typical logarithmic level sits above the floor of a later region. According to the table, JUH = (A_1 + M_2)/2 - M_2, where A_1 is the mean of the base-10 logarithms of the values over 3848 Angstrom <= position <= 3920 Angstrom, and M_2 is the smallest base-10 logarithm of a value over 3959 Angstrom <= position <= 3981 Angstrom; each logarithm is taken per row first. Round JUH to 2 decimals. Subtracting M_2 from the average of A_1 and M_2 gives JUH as 0.06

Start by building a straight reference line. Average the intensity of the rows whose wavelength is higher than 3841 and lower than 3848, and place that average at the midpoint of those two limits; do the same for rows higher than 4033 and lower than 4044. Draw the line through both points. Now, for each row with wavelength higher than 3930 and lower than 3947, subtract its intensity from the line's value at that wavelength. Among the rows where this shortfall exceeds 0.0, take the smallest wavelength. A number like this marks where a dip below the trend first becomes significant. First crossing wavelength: 3931.31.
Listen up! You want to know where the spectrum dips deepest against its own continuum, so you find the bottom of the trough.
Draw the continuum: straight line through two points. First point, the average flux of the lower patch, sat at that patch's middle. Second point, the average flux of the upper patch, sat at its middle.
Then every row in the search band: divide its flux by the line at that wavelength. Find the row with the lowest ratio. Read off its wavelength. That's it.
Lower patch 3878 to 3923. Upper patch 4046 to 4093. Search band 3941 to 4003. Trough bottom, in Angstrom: 3971.34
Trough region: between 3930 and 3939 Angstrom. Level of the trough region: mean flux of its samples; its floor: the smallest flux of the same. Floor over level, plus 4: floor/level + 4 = 4.94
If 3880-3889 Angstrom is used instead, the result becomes 4.97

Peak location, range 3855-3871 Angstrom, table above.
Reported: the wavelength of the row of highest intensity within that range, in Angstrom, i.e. 3868.45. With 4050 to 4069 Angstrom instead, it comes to 4067.59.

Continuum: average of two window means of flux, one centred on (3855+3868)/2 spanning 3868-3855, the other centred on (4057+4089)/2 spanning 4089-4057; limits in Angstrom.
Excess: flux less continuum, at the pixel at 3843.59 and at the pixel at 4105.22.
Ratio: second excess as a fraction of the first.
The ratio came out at 0.62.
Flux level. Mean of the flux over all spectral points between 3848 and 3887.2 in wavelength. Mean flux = 17.3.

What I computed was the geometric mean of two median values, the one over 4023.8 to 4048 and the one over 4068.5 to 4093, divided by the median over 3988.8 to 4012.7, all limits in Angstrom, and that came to 1.02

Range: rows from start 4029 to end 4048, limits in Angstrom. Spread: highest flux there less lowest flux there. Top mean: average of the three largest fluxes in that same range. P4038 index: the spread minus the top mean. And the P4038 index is -16.0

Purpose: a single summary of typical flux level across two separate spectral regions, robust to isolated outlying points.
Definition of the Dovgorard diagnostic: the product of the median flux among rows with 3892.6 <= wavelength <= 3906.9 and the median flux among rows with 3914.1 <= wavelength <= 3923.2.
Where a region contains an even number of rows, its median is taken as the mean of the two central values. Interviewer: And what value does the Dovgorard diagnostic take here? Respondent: 244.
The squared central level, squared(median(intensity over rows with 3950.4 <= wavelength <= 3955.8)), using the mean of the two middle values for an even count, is 272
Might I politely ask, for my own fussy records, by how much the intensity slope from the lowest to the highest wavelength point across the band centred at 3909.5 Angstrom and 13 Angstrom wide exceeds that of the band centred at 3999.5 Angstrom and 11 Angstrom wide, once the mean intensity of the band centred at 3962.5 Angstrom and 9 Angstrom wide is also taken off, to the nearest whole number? -15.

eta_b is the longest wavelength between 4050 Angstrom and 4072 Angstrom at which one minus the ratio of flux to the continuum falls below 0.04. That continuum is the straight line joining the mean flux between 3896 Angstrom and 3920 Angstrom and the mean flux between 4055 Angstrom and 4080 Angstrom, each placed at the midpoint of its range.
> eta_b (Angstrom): 4071.33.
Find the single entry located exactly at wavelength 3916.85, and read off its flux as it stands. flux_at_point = 15.99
